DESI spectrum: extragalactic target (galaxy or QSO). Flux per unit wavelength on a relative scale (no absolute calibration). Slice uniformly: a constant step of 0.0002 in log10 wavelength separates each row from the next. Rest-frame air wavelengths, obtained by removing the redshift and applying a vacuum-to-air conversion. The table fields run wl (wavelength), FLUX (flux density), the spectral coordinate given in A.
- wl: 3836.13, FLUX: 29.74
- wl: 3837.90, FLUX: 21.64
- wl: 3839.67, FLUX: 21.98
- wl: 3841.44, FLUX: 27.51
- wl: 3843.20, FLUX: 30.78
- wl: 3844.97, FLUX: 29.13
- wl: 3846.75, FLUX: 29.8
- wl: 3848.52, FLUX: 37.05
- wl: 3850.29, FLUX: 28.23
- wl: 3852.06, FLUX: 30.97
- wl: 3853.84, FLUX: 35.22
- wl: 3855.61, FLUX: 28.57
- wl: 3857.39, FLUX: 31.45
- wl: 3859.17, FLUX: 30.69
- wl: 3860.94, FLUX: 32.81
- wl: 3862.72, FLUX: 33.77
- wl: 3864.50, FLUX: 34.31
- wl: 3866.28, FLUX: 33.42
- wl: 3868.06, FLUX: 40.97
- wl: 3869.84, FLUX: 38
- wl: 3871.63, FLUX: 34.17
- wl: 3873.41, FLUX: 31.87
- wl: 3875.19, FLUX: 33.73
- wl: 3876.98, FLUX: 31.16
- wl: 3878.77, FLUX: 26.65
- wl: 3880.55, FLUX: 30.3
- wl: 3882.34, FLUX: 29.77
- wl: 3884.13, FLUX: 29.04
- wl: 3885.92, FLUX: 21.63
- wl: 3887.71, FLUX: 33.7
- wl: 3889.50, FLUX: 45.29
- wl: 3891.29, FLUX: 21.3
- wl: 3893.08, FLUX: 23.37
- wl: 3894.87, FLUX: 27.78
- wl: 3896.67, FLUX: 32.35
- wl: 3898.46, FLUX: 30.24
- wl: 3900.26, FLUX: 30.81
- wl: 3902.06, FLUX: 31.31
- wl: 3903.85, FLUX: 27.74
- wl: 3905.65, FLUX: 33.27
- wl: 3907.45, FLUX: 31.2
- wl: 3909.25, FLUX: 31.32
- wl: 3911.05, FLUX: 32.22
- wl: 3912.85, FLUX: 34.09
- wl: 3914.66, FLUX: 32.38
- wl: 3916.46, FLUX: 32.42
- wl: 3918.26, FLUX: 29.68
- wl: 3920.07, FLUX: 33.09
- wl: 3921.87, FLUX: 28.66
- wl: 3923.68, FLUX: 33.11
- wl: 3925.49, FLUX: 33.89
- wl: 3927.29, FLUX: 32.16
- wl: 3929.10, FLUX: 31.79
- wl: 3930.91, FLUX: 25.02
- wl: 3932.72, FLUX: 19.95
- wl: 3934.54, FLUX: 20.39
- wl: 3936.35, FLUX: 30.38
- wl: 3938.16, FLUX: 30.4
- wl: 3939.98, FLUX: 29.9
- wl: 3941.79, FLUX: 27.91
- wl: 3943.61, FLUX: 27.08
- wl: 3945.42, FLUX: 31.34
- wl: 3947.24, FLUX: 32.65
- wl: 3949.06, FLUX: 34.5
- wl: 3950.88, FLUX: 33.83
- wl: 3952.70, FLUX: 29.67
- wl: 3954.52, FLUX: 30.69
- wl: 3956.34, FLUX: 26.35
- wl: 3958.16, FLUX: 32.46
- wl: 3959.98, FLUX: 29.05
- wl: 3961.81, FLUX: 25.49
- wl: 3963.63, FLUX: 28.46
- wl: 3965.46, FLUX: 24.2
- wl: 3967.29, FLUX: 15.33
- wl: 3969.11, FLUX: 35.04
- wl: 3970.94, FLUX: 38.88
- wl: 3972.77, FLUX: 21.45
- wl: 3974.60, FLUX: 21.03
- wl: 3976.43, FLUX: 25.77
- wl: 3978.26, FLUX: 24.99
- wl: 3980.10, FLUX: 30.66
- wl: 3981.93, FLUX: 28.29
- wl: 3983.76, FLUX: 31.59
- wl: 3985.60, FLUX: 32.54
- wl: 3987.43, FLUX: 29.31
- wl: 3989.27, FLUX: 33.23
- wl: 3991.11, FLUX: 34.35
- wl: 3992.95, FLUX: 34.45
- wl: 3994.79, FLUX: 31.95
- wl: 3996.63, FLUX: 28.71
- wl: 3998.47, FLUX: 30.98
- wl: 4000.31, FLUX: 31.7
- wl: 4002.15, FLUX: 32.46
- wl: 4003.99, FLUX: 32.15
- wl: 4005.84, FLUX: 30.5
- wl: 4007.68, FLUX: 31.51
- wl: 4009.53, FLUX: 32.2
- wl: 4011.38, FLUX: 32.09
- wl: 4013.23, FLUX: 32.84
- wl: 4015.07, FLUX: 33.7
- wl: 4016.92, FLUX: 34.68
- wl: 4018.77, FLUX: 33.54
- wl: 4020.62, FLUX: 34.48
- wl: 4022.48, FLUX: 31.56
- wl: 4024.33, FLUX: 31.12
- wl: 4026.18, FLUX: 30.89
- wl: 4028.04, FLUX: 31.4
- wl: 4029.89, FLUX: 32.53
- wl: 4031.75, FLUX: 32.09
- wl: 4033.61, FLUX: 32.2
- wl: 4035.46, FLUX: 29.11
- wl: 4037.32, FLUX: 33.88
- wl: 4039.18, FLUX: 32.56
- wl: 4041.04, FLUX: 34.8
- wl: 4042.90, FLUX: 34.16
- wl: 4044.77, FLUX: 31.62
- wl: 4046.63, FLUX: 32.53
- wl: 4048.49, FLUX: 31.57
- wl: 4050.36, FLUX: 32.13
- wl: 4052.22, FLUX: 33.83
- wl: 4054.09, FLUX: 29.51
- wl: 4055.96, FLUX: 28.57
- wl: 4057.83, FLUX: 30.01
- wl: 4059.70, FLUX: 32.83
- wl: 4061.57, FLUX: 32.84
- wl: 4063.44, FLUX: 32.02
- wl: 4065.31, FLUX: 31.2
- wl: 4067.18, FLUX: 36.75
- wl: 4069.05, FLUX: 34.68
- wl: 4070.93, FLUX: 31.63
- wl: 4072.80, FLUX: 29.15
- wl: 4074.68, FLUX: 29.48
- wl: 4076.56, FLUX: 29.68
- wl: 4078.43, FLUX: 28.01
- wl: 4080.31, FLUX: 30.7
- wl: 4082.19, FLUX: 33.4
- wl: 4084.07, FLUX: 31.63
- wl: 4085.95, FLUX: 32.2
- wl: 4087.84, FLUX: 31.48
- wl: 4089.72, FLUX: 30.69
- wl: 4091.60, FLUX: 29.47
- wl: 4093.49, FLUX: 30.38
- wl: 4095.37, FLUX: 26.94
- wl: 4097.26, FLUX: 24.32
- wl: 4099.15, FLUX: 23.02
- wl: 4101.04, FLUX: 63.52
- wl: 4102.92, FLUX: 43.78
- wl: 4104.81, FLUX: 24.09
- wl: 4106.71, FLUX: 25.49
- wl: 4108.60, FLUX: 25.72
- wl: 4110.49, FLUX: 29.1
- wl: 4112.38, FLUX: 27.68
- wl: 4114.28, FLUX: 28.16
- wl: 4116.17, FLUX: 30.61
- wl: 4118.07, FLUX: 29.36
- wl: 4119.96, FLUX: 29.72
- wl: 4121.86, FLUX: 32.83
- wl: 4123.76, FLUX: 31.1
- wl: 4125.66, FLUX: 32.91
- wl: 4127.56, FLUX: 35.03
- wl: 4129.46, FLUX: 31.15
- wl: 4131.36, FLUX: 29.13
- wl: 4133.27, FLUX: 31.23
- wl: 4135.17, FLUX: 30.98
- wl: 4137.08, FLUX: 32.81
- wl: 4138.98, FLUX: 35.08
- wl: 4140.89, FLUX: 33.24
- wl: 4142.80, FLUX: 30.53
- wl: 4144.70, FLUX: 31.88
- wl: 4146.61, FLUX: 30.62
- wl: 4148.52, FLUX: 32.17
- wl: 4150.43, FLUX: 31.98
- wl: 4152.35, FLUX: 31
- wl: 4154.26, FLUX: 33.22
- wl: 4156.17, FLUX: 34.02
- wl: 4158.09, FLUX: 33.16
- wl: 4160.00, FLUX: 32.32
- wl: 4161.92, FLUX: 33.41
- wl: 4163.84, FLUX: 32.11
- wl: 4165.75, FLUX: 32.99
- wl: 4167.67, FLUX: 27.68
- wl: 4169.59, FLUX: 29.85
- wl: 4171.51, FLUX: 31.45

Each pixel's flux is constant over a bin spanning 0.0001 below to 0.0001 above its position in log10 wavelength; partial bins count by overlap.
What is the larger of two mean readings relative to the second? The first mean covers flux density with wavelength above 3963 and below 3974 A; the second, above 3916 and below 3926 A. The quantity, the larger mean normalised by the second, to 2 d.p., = 1.00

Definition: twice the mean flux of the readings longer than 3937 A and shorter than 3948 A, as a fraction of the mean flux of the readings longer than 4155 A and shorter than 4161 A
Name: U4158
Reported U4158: 1.80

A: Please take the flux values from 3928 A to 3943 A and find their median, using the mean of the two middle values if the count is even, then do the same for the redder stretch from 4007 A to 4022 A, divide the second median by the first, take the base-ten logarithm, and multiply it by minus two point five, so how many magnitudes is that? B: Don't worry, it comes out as -0.15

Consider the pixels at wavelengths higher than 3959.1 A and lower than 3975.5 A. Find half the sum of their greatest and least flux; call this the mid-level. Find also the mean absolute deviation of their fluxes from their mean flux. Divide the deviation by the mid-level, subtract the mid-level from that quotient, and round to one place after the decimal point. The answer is -26.9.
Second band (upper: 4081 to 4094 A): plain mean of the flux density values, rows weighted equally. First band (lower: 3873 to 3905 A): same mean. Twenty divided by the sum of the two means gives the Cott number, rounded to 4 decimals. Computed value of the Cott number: 0.3267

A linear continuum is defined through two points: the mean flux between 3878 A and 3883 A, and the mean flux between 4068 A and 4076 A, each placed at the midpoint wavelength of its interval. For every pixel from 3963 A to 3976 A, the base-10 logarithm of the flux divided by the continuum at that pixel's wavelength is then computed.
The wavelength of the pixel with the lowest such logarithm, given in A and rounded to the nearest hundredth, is 3967.29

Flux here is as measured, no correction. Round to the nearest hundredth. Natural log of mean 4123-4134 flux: 3.46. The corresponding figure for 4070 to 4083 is 3.41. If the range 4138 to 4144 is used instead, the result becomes 3.49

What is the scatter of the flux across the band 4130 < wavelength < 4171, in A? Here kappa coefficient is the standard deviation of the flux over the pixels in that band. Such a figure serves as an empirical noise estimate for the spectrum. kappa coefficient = 1.7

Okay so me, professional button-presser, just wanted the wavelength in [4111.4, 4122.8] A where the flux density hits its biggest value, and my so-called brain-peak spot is 4121.86 A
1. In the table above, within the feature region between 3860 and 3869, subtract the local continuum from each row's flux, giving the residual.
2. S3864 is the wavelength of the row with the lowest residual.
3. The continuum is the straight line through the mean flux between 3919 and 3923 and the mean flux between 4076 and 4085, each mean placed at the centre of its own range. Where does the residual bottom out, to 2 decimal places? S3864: 3860.94 A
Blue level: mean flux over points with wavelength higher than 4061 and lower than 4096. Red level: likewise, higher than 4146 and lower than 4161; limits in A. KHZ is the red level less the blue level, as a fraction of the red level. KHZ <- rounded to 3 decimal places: 0.035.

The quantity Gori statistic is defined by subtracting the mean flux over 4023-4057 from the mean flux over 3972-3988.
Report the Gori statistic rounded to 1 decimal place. -4.6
